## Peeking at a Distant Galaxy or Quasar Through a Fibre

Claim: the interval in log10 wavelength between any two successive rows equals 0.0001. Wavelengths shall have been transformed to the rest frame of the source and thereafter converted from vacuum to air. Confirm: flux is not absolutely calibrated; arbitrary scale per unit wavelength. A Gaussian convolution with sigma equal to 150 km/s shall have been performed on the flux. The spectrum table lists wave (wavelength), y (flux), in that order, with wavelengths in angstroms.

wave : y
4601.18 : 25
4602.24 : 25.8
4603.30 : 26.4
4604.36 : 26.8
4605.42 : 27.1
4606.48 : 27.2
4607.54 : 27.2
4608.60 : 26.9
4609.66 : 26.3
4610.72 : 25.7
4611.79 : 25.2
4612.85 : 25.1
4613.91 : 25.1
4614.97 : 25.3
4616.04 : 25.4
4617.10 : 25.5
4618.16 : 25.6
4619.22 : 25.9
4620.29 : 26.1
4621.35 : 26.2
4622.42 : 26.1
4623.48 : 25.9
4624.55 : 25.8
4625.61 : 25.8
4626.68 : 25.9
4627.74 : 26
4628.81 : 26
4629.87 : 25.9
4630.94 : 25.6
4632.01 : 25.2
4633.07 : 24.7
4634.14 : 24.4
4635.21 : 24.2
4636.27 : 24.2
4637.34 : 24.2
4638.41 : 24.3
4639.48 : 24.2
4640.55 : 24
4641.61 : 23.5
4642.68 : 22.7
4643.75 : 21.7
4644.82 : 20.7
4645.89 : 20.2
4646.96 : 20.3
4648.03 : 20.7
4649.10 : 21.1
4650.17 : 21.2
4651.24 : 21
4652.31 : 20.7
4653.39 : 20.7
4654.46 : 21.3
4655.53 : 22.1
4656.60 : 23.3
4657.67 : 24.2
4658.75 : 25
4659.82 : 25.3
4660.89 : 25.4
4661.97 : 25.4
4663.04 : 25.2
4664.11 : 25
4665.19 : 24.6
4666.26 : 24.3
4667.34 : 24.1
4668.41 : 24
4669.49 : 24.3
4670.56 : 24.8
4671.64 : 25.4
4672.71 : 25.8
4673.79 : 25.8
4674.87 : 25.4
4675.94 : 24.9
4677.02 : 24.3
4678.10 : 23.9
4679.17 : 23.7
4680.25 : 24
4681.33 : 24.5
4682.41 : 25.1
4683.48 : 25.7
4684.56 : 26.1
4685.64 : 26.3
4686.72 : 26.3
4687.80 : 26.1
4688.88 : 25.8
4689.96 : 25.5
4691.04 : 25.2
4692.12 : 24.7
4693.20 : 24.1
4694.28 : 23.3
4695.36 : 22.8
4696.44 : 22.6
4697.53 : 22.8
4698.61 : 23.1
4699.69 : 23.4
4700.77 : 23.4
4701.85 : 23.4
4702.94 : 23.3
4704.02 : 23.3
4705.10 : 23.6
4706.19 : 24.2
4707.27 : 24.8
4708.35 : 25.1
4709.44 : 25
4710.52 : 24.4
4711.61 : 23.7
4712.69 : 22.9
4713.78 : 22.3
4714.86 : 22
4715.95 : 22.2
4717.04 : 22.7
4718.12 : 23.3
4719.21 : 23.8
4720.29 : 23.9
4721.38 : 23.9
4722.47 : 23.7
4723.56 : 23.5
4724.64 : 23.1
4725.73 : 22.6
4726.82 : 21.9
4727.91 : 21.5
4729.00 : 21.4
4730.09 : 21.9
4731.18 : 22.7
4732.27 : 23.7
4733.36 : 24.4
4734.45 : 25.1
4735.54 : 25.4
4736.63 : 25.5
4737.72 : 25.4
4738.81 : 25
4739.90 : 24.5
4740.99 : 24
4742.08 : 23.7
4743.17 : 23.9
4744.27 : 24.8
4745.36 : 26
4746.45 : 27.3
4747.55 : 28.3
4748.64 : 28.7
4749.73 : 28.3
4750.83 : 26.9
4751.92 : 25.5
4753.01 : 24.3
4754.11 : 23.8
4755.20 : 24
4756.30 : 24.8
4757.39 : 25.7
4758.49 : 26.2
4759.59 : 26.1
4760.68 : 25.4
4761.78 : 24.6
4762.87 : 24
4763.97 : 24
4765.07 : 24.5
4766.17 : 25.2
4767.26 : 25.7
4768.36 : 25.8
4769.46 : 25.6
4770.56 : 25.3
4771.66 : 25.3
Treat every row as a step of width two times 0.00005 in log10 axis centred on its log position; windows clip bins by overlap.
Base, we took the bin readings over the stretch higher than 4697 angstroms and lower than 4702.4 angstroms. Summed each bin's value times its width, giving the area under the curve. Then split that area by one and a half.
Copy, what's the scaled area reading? 84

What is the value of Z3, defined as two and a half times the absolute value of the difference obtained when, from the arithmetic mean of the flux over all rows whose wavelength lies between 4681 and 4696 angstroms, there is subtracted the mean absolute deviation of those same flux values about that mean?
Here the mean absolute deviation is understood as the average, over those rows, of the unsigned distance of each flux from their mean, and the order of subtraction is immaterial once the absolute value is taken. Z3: 61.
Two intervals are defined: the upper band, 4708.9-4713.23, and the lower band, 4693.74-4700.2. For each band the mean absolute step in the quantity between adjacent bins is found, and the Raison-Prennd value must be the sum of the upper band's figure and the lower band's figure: 1.0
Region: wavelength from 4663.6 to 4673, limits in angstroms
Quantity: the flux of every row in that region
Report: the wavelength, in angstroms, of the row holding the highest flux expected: 4672.71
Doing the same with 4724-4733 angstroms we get 4732.27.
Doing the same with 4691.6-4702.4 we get 4692.12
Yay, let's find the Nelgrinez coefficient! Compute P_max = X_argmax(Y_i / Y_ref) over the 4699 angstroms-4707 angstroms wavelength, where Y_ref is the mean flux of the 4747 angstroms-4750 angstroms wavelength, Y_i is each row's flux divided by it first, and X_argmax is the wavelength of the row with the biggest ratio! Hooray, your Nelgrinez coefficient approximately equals 4706.19 angstroms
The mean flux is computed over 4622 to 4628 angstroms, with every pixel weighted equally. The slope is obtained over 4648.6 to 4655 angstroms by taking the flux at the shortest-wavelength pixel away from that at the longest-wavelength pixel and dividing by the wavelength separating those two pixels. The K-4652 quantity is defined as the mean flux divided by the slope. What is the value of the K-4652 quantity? 695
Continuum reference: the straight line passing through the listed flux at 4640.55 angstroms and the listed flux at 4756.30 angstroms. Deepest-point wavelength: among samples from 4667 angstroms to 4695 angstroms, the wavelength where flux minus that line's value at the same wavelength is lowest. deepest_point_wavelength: 4694.28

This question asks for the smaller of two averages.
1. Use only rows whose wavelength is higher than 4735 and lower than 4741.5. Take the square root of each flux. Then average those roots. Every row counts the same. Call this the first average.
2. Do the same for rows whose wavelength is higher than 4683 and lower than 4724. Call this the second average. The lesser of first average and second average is 4.90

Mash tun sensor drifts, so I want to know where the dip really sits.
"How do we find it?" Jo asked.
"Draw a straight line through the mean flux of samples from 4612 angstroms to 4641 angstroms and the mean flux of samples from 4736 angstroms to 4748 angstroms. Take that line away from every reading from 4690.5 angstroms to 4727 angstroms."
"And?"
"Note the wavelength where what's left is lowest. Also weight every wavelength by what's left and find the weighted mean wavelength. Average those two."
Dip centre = 4718.6 angstroms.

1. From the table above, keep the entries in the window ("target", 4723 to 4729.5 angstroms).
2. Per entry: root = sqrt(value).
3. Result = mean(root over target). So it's 4.73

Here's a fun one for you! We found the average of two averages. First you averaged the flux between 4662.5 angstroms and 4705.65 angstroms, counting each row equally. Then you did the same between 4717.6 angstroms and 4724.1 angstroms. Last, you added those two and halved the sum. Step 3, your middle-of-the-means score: 24.1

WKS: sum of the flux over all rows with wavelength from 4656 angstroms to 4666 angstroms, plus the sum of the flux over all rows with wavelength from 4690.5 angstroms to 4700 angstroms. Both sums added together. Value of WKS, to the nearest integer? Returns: 435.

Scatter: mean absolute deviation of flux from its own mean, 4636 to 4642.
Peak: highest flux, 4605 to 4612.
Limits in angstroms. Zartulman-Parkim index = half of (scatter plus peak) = 13.7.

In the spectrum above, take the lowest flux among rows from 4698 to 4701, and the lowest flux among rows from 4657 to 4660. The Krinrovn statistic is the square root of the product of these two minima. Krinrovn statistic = 23.6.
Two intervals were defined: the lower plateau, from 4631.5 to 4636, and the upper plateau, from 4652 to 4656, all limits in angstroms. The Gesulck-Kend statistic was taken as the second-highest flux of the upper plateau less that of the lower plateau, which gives -3.4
